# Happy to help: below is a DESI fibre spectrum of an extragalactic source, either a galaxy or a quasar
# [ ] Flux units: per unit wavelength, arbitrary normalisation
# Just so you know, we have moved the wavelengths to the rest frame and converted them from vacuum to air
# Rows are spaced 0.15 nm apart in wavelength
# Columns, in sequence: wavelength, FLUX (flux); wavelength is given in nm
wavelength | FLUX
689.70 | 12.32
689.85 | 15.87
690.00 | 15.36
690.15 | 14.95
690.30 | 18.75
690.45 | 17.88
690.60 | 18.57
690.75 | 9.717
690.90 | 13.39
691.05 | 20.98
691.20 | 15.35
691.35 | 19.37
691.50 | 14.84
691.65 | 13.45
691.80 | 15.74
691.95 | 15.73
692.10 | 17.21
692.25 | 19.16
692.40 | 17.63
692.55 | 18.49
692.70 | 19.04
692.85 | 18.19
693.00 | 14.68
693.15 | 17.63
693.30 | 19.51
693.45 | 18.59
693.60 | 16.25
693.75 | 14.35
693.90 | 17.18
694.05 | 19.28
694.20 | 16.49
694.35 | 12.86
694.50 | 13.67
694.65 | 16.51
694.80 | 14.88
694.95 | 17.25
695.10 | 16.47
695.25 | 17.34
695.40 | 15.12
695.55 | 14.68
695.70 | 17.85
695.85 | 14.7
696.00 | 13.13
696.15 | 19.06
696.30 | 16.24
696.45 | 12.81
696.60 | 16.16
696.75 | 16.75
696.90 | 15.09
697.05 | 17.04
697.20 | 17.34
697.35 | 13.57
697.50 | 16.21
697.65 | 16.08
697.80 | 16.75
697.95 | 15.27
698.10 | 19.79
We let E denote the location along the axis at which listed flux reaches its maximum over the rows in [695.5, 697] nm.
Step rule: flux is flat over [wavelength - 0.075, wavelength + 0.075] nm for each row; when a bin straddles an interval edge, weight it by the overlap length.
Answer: 696.15 nm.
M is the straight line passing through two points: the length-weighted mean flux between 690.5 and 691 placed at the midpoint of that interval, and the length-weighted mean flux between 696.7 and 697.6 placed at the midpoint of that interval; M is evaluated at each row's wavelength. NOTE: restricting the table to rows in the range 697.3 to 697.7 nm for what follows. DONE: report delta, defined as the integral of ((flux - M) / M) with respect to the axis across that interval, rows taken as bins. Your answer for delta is -0.018 nm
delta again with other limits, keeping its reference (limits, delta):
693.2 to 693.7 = 0.093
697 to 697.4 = 0.002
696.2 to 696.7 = -0.015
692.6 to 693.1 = 0.081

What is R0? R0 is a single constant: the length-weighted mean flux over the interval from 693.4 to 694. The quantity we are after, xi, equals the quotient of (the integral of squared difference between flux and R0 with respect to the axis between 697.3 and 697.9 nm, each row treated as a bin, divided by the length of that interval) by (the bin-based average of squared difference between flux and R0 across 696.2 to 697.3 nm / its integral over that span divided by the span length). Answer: 0.8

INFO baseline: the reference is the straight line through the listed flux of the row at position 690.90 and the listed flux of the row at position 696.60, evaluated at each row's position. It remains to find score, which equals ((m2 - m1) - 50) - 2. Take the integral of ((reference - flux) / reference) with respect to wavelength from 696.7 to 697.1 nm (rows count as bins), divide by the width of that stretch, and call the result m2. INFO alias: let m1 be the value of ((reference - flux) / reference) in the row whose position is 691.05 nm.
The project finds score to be -51.44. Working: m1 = -0.56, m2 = 0.01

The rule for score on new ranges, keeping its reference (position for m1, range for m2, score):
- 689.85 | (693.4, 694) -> -51.89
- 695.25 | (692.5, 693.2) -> -52.11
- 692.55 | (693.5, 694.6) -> -51.76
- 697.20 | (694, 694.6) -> -51.97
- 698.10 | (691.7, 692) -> -51.95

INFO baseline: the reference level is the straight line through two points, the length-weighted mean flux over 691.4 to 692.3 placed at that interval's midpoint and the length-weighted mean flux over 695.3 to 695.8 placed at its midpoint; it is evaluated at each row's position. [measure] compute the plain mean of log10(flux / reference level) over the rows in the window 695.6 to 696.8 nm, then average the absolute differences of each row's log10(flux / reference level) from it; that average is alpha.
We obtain 0.049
